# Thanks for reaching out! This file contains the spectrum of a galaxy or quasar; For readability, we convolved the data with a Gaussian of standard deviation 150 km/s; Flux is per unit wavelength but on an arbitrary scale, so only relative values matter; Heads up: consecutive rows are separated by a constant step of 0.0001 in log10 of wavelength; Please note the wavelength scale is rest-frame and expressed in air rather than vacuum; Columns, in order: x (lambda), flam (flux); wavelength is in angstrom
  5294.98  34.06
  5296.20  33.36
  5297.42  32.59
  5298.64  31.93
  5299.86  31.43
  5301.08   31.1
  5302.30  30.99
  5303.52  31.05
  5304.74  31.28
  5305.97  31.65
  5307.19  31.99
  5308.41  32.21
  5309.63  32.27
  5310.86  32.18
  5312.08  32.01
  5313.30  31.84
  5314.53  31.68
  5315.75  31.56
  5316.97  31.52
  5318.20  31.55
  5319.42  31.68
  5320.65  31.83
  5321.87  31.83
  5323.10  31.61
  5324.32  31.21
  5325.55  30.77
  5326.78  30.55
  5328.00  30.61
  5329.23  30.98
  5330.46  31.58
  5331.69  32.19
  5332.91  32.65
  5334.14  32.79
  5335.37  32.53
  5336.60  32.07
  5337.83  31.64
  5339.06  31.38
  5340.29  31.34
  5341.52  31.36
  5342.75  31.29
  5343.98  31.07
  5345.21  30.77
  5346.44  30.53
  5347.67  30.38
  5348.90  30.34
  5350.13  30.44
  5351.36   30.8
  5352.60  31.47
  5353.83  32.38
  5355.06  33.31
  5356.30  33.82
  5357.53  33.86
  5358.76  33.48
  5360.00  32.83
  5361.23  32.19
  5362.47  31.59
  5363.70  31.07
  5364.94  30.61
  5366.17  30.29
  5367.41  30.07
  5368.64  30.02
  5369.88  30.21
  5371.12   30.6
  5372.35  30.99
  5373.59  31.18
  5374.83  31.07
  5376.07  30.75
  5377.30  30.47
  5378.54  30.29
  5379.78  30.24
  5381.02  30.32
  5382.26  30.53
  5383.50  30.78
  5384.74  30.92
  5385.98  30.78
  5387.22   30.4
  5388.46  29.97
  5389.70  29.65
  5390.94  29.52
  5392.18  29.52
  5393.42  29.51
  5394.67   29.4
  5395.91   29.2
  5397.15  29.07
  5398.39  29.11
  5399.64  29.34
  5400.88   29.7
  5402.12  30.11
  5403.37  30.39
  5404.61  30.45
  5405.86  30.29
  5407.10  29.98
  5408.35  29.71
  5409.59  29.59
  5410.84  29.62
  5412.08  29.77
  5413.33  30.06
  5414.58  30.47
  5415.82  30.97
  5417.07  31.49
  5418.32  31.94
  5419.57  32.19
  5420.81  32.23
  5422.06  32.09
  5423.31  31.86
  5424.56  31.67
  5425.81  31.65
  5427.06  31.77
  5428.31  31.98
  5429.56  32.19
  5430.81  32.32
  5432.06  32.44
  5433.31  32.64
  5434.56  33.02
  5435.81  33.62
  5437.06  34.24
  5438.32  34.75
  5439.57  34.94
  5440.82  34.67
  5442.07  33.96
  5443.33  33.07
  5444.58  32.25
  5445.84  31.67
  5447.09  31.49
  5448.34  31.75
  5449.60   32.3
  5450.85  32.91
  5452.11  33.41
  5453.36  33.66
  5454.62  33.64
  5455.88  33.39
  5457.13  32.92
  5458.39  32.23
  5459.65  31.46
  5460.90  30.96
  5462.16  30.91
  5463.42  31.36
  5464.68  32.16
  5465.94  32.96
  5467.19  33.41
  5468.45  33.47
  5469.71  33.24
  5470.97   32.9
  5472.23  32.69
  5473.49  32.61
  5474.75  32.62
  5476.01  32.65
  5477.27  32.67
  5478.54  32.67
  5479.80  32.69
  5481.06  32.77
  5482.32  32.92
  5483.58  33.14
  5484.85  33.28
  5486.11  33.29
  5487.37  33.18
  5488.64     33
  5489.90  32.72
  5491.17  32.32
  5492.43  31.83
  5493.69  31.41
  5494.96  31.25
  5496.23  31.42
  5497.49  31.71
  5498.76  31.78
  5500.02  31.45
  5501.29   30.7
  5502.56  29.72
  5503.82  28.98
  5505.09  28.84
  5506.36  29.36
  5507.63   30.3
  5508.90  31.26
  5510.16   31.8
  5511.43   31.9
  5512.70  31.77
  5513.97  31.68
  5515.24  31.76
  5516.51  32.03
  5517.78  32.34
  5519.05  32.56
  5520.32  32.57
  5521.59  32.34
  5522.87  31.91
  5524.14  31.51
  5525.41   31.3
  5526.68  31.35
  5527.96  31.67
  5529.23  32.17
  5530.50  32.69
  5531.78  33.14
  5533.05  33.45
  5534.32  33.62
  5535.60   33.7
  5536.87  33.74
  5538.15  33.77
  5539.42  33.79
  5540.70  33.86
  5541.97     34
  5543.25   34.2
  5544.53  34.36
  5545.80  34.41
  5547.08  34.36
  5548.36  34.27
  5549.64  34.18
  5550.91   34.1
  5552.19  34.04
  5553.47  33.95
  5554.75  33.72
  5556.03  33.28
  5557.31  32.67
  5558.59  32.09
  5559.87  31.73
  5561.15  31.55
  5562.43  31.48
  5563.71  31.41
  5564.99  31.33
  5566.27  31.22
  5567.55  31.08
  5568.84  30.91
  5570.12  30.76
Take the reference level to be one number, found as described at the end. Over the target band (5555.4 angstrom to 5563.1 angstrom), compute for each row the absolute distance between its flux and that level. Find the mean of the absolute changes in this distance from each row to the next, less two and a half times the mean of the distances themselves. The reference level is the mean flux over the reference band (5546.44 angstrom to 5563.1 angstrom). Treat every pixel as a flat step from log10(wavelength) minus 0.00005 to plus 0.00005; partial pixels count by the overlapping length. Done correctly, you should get -2.4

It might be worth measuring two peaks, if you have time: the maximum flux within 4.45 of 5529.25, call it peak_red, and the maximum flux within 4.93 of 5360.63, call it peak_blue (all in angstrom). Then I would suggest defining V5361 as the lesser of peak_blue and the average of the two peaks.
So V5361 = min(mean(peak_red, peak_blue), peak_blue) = 33.7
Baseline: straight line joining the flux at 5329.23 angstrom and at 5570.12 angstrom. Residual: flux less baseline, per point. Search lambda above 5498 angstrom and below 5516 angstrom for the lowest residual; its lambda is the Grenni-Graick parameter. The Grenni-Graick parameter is 5505.09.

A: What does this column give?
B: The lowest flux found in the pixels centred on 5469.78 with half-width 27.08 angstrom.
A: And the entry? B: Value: 30.91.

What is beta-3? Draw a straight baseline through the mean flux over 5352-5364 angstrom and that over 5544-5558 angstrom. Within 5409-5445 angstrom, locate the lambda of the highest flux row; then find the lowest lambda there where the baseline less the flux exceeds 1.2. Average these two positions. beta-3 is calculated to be 5424.6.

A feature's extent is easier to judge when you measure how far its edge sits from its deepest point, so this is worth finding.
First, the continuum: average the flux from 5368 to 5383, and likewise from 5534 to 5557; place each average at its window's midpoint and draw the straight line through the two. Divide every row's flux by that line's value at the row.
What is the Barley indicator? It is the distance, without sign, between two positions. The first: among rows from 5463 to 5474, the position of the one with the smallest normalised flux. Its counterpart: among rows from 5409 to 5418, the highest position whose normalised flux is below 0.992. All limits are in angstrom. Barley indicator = 47.6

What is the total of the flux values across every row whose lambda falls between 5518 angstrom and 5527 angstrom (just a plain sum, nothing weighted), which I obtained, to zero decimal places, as 224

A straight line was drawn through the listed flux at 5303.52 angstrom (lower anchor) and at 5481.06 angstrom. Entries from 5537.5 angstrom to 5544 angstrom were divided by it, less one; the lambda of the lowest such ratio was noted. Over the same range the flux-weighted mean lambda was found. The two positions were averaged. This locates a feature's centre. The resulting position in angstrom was 5539.4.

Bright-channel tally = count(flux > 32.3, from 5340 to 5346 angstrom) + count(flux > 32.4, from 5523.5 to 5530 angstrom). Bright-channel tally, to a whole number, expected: 0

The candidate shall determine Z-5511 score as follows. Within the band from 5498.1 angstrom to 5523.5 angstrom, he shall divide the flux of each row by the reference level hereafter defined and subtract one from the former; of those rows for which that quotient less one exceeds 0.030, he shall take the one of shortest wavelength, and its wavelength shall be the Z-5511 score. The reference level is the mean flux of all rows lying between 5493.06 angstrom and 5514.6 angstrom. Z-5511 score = 5511.43 angstrom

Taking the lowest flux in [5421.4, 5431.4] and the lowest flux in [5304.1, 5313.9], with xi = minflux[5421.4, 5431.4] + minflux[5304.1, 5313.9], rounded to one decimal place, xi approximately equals 62.9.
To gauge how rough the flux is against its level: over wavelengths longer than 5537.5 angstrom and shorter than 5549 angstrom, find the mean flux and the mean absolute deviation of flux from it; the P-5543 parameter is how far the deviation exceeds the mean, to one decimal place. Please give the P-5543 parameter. -33.9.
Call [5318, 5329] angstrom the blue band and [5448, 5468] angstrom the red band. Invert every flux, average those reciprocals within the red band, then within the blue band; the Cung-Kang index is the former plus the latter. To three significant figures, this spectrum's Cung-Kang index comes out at 0.0628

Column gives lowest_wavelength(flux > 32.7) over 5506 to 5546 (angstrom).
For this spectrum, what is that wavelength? 5531.78 angstrom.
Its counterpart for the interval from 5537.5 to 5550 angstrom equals 5538.15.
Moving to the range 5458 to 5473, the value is 5465.94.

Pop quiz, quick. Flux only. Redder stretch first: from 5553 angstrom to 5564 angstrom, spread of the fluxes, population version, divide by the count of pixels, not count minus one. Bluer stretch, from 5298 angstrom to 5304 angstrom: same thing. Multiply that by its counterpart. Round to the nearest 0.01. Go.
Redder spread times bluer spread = 0.33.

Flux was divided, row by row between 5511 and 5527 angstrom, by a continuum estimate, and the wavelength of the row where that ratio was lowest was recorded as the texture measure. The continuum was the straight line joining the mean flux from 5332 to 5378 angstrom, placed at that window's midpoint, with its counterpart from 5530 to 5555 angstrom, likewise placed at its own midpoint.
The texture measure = 5525.41 angstrom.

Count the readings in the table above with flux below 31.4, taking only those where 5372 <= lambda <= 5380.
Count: 7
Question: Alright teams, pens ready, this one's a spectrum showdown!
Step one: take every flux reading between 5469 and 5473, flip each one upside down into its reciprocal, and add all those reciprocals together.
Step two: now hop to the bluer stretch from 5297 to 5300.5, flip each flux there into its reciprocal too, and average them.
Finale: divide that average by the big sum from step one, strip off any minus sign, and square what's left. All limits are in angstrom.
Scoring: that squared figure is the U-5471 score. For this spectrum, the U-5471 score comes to 0.118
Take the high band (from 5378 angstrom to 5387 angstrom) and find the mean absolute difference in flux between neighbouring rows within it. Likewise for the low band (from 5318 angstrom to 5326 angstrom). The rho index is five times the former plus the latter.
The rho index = 0.95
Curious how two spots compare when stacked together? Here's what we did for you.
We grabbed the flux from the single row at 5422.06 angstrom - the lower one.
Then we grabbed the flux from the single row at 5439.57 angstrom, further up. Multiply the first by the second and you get 1121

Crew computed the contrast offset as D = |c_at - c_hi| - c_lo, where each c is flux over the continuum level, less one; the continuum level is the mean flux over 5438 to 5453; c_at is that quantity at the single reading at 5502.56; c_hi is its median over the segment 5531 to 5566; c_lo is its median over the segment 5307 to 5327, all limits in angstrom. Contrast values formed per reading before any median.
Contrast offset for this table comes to 0.164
